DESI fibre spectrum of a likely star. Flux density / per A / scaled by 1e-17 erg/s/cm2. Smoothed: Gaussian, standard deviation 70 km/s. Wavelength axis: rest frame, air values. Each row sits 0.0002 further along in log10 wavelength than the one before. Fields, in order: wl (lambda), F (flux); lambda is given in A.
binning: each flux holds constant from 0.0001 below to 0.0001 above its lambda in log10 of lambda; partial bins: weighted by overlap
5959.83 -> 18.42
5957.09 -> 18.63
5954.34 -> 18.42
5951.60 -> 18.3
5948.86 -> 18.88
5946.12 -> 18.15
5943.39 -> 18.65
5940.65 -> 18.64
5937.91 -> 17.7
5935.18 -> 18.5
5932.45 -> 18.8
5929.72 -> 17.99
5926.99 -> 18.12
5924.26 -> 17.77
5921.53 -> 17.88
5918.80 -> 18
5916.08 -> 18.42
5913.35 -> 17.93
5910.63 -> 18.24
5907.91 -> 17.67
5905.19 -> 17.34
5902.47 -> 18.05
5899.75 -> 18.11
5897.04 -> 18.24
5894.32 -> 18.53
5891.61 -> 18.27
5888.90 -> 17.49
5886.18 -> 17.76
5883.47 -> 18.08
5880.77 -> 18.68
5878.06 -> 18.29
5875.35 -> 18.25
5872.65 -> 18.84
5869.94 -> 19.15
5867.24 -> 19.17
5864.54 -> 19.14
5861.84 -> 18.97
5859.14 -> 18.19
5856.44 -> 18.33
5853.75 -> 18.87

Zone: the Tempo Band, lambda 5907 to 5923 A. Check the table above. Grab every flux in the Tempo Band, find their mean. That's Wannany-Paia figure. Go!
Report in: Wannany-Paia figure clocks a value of 18.0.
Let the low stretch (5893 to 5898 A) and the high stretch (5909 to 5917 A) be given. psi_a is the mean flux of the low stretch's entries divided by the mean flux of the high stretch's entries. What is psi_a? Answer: 1.01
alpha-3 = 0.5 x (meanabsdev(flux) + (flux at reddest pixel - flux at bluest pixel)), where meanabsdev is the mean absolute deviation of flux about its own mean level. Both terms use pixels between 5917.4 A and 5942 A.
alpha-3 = 0.5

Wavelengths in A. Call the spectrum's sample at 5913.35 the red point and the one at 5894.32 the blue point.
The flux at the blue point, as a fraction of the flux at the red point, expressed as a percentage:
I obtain 103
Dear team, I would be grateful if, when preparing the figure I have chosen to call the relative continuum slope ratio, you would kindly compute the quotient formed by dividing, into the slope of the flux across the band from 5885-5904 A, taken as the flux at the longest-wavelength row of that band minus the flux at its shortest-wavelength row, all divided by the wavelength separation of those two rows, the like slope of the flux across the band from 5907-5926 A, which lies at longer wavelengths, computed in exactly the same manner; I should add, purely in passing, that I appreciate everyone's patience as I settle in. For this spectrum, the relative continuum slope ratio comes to 2.9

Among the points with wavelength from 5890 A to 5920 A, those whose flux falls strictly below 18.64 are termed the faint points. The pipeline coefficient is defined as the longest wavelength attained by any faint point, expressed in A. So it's 5918.80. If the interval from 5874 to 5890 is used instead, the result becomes 5888.90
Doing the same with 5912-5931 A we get 5929.72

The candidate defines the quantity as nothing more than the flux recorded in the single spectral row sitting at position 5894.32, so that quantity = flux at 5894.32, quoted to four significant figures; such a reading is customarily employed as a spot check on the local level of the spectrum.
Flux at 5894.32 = 18.53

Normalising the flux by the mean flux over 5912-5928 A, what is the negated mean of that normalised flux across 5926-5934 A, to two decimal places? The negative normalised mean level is -1.02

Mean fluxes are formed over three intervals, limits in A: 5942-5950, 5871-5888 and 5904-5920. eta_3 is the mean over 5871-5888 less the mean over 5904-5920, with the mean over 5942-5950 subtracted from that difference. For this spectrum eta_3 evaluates -18.2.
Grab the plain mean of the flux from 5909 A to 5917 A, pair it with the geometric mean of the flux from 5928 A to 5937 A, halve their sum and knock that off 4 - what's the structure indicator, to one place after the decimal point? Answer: -14.3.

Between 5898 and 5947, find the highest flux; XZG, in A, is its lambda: 5932.45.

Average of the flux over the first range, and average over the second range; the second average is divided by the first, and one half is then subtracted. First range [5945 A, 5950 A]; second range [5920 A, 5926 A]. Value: 0.463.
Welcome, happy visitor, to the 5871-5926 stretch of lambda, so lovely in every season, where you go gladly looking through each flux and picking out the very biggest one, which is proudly 18.84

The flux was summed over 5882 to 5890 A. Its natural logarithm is 3.98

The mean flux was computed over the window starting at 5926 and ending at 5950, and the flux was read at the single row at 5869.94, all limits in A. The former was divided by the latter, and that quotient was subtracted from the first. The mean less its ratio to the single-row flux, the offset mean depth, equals 17.4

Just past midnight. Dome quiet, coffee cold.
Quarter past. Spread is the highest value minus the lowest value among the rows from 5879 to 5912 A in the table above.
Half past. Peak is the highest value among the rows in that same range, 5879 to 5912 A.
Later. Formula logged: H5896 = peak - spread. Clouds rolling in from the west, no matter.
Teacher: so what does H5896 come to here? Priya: 17.3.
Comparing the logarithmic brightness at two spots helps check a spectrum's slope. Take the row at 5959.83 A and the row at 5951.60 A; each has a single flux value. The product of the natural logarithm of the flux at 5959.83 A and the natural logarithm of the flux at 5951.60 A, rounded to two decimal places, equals 8.47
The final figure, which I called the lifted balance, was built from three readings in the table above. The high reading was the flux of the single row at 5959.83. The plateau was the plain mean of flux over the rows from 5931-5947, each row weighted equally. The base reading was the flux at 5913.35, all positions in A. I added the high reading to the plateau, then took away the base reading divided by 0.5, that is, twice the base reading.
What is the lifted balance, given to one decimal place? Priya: 1.0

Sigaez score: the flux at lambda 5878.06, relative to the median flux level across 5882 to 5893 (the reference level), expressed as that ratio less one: 0.021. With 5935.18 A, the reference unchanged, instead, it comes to 0.032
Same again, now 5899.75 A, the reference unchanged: 0.011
